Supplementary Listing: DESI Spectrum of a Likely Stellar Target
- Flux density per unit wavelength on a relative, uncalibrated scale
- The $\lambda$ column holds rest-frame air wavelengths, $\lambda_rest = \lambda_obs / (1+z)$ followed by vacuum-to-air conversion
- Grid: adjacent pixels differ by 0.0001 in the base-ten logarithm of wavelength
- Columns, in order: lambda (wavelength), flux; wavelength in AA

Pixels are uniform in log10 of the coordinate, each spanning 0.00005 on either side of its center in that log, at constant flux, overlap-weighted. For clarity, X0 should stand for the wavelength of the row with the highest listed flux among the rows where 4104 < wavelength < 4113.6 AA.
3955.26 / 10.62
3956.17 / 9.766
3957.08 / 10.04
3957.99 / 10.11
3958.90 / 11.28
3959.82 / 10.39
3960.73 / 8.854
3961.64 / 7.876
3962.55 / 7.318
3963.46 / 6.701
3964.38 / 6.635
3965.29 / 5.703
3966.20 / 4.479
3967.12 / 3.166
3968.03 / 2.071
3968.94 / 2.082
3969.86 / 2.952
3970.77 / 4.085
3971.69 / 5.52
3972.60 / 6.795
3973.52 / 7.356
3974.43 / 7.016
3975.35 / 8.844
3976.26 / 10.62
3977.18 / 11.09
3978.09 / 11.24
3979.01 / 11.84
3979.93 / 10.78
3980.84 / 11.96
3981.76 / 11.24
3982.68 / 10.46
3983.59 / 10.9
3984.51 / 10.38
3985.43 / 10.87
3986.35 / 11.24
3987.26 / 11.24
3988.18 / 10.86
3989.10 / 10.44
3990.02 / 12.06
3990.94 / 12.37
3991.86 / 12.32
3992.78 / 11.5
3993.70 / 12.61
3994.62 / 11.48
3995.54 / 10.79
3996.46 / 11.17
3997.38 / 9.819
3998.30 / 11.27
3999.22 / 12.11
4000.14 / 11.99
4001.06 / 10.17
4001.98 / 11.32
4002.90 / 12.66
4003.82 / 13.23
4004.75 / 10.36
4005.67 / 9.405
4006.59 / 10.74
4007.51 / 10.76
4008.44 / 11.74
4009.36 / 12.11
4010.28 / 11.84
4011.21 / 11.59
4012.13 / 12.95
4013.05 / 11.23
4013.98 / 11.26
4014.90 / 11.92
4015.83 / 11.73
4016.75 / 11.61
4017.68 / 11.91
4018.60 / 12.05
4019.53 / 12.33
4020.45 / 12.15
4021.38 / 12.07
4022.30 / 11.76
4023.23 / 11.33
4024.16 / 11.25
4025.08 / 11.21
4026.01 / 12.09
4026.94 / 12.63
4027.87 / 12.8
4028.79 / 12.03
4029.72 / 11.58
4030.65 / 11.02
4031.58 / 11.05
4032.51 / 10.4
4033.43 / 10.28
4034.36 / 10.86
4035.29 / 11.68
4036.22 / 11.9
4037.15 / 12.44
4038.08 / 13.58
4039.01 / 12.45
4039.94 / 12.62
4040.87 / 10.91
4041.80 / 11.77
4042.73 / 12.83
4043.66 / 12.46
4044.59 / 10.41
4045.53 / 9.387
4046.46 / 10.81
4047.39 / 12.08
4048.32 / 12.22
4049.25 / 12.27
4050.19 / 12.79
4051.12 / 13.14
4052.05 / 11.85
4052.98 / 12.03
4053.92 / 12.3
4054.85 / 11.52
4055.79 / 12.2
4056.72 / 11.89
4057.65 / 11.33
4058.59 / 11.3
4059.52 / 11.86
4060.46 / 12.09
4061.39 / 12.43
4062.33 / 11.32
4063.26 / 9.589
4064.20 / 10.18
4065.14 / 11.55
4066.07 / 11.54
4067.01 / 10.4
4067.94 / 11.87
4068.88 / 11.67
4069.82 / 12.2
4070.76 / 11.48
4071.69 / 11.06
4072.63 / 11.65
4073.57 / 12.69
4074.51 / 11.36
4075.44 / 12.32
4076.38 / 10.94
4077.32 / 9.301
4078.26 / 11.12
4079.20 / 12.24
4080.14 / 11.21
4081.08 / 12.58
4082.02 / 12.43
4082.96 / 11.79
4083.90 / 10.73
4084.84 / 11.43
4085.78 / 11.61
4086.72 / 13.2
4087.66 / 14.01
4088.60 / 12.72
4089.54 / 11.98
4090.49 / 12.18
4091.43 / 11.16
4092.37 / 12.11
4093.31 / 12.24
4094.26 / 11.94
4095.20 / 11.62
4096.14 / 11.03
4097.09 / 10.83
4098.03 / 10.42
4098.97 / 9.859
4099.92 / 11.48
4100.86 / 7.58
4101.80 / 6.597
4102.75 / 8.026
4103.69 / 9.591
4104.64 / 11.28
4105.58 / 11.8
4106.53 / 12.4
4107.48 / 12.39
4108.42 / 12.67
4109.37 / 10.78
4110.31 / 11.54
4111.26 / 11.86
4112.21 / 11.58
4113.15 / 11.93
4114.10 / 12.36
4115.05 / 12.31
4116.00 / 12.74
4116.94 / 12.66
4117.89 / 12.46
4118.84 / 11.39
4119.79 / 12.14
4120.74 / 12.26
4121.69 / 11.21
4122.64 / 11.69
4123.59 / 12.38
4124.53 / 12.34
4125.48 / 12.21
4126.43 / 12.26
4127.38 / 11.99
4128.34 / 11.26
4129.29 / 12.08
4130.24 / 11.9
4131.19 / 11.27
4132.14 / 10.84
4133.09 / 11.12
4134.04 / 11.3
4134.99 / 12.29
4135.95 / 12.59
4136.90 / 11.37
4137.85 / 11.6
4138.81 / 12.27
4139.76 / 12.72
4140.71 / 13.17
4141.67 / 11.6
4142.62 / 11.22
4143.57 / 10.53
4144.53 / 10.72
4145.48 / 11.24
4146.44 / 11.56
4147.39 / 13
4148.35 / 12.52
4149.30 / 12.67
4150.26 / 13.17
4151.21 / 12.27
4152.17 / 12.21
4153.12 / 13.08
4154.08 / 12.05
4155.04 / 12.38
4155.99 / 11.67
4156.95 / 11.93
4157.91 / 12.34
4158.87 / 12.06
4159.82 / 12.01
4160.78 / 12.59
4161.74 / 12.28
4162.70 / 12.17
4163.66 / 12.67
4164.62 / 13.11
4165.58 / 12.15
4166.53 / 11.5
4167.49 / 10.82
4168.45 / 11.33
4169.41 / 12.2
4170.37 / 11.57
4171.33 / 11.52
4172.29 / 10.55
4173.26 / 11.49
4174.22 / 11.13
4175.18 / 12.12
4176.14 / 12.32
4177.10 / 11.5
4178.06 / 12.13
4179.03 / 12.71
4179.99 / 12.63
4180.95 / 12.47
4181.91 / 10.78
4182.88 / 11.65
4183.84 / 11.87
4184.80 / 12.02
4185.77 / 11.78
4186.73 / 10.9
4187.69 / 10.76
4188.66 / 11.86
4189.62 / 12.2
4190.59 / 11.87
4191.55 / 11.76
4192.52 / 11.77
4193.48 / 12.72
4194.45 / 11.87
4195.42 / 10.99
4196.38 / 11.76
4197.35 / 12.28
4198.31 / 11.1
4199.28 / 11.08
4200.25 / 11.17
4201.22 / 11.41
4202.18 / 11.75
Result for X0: 4108.42 AA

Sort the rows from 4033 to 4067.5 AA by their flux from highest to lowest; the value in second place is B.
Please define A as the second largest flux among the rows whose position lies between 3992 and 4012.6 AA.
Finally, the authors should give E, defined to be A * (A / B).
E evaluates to 12.8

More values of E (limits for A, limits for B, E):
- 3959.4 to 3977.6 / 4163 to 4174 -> 8.9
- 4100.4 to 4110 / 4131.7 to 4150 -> 11.8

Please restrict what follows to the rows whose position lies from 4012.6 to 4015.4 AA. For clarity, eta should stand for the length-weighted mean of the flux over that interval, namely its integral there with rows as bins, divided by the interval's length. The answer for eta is 11.4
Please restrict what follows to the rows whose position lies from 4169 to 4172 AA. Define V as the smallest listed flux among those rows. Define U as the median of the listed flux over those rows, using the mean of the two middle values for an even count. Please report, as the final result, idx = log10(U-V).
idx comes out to -1.3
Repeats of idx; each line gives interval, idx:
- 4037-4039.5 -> -2.0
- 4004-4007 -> 0.0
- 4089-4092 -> -0.1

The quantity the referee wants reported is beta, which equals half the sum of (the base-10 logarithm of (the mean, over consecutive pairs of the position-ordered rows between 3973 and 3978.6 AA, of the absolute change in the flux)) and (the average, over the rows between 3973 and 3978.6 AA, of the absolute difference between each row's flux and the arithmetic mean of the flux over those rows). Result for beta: 0.79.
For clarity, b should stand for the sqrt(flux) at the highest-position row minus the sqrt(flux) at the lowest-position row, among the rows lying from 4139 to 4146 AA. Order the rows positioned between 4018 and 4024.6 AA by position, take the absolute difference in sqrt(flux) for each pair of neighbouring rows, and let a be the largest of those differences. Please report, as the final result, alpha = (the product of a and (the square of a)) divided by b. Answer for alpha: -0.001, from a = 0.06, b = -0.21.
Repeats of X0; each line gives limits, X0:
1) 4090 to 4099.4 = 4093.31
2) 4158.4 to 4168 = 4164.62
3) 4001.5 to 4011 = 4003.82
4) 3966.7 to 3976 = 3975.35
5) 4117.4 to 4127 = 4117.89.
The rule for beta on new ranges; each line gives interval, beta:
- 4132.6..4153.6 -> 0.24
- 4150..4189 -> 0.13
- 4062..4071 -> 0.30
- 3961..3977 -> 0.96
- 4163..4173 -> 0.22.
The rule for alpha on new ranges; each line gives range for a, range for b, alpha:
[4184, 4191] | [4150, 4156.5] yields -0.021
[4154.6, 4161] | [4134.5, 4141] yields 0.009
